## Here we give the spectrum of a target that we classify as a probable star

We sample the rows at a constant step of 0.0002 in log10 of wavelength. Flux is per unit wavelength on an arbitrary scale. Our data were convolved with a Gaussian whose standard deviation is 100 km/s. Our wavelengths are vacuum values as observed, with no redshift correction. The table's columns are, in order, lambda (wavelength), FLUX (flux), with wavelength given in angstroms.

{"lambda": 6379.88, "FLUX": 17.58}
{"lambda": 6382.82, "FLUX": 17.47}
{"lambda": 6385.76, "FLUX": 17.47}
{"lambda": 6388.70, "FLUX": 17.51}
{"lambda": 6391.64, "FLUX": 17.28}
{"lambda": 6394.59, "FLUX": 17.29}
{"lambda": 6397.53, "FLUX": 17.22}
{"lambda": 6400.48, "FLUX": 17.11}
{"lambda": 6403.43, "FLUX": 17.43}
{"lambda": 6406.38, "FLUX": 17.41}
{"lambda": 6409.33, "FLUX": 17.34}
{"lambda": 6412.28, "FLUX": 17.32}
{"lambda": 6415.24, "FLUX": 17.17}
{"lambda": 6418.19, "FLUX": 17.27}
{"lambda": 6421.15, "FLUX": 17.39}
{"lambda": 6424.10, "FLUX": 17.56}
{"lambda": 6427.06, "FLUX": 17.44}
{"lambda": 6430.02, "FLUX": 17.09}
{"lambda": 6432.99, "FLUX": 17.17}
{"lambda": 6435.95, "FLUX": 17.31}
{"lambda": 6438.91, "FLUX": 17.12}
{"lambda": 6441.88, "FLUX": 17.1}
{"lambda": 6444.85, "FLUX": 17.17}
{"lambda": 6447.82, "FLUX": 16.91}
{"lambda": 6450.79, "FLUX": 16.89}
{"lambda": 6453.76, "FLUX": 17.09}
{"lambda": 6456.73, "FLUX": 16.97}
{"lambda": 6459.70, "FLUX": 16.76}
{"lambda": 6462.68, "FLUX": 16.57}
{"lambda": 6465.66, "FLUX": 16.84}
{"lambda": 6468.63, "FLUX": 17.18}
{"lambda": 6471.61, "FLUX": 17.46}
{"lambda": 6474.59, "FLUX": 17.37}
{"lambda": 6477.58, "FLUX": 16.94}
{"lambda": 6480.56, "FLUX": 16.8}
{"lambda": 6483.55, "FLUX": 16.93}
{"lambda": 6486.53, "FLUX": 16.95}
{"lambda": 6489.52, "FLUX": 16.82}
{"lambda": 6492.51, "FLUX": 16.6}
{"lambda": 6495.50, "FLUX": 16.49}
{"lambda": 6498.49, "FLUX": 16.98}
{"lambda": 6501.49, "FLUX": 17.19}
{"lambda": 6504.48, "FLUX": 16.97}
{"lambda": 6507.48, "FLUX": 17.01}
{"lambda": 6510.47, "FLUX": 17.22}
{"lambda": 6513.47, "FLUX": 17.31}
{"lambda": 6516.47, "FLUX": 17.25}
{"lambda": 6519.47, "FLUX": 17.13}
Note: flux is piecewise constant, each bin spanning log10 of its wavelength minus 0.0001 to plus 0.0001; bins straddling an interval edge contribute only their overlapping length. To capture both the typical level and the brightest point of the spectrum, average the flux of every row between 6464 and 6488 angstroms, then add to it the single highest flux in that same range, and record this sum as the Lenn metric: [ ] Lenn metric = 34.5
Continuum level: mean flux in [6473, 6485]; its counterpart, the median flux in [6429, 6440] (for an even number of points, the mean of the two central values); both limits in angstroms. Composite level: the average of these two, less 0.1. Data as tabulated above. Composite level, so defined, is 17.0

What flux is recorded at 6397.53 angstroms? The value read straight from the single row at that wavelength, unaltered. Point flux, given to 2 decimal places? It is 17.22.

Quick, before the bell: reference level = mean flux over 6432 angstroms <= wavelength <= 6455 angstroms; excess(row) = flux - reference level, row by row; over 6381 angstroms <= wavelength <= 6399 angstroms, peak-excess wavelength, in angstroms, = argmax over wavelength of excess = 6388.70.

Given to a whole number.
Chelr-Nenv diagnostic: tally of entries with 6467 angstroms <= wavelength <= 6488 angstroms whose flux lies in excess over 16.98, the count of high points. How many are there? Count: 3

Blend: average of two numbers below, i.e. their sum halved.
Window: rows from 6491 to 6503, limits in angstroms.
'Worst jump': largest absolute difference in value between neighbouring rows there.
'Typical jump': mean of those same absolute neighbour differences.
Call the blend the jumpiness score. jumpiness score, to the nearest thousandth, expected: 0.380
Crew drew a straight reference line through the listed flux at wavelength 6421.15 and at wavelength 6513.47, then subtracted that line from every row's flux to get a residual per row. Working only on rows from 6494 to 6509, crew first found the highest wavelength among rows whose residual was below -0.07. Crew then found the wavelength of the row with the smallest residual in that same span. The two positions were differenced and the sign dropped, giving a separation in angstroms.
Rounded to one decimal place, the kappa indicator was 12.0 angstroms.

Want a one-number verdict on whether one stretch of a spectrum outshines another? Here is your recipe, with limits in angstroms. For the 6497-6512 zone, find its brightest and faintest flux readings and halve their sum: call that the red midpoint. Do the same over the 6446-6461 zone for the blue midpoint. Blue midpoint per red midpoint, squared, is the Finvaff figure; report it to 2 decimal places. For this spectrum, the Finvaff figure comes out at 0.98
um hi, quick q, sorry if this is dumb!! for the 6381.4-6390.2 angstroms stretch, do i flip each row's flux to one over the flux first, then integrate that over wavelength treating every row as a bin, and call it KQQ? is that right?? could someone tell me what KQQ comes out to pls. 0.50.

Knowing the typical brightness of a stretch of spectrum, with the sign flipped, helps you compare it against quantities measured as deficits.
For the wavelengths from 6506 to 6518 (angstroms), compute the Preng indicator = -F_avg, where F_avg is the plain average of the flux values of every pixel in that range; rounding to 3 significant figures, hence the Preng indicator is -17.2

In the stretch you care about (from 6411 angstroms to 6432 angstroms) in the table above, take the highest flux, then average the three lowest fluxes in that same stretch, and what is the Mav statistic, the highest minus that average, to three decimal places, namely 0.383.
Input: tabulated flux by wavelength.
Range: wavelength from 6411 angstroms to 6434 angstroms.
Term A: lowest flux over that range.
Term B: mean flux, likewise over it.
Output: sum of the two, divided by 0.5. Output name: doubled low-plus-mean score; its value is 68.8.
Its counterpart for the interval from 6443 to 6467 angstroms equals 66.9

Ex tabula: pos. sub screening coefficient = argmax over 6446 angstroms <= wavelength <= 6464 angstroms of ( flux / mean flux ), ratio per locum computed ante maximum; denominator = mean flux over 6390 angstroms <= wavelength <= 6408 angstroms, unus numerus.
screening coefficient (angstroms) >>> 6453.76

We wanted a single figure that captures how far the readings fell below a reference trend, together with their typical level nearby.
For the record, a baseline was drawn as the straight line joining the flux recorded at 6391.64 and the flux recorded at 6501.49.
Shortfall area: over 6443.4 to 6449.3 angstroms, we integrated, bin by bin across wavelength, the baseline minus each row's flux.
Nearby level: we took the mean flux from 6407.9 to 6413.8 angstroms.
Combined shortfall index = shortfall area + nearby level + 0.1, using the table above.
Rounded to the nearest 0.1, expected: 18.6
